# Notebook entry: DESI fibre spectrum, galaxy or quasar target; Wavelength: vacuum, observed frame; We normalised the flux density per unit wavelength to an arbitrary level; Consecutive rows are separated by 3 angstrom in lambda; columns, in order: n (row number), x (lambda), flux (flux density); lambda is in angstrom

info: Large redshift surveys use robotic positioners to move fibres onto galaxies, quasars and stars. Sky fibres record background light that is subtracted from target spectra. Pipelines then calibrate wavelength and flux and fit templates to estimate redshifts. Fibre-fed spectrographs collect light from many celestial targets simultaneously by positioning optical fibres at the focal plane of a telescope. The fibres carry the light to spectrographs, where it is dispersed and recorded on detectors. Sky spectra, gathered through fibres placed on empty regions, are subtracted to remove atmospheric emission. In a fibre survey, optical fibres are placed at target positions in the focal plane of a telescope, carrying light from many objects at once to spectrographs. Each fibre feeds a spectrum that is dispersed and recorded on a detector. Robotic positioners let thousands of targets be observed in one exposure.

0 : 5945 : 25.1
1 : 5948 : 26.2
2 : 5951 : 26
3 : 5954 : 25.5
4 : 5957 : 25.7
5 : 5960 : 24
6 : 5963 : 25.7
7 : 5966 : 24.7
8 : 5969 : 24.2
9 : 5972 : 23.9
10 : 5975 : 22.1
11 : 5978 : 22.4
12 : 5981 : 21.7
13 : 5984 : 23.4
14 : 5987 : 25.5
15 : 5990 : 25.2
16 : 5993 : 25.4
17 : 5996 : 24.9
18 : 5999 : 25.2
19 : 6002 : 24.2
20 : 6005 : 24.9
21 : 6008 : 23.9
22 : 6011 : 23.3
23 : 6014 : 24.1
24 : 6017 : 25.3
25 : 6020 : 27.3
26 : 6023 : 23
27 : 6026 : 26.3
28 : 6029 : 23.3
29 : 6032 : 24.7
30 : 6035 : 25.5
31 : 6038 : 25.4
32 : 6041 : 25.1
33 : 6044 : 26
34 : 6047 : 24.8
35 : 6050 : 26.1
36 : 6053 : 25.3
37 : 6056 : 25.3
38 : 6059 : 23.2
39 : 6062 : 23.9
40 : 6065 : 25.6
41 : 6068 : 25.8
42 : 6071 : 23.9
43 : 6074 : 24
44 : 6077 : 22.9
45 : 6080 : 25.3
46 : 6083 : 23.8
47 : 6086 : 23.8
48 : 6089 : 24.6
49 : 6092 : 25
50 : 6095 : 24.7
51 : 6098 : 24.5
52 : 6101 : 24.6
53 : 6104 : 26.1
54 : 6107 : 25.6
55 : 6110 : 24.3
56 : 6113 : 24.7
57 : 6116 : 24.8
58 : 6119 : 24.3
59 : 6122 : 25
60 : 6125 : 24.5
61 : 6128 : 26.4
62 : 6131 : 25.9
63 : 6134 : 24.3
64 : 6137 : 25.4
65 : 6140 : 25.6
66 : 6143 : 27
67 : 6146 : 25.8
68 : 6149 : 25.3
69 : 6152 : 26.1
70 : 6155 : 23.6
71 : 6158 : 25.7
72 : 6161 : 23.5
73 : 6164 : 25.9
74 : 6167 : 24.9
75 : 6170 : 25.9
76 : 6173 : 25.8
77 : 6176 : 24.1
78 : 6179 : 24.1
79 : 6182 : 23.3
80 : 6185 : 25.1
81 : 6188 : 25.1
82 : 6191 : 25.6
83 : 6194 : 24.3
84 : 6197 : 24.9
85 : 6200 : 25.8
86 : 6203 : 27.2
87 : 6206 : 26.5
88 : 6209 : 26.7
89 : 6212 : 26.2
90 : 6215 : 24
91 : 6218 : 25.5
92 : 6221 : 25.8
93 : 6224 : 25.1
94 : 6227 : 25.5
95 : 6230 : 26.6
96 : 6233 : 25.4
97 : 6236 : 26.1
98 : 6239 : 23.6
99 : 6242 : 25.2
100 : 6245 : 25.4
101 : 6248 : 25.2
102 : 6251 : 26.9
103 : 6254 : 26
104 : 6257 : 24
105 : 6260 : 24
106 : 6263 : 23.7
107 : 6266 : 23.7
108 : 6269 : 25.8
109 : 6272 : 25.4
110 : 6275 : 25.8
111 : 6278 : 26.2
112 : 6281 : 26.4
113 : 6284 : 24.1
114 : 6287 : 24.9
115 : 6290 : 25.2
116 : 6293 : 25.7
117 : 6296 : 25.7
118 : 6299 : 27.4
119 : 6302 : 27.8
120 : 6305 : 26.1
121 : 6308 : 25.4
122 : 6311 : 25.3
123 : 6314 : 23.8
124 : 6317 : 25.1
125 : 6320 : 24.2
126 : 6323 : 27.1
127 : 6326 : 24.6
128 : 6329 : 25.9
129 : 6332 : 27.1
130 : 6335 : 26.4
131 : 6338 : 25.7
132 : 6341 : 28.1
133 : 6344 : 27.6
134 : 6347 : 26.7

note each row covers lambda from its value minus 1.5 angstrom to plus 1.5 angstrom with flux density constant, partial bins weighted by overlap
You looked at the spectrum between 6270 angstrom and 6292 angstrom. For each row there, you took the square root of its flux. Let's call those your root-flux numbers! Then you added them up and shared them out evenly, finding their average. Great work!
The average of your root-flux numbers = 5.04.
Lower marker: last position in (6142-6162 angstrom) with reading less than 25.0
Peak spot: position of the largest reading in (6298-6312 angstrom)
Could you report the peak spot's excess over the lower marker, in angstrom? 141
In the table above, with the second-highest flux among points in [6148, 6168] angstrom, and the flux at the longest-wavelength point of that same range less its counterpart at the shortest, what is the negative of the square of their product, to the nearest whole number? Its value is -107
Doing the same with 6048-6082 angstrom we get -426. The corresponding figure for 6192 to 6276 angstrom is -1628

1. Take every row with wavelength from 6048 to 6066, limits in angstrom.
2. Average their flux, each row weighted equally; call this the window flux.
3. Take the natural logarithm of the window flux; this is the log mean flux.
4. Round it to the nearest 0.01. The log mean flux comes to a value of 3.21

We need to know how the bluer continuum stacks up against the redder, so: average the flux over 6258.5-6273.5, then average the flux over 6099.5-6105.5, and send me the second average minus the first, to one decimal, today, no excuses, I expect 0.8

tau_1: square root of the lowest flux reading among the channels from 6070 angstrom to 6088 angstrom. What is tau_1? 4.79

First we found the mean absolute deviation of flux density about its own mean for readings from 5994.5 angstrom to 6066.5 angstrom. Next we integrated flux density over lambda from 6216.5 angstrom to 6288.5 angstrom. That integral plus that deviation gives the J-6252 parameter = 1820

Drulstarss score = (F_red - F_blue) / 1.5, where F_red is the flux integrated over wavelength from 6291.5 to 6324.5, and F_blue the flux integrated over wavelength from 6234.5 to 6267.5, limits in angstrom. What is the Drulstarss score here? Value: 20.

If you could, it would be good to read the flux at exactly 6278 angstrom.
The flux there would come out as 26.2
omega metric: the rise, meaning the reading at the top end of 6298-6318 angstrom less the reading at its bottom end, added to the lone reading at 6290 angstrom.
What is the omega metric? 22.9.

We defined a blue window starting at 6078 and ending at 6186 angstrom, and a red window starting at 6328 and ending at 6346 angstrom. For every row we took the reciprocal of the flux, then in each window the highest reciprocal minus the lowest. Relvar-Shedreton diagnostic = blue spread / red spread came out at 1.77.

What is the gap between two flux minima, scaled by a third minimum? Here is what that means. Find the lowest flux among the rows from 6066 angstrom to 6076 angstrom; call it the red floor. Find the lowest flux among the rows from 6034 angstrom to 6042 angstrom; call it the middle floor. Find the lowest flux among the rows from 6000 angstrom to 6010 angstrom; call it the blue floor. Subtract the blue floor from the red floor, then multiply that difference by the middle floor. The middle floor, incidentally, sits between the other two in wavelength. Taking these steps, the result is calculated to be 0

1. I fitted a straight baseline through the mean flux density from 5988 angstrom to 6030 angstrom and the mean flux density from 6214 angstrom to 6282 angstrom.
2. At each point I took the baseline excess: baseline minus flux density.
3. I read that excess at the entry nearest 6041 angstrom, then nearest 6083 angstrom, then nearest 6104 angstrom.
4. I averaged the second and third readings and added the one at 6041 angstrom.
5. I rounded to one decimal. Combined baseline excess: -0.3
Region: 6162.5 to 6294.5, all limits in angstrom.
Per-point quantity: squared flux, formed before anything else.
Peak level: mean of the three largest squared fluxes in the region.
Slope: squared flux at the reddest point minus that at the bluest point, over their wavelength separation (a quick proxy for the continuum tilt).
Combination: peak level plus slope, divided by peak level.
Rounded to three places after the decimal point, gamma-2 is 1.000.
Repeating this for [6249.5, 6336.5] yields 1.000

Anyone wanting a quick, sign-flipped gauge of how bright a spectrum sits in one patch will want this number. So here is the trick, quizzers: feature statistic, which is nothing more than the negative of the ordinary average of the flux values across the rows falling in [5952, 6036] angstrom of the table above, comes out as -24.5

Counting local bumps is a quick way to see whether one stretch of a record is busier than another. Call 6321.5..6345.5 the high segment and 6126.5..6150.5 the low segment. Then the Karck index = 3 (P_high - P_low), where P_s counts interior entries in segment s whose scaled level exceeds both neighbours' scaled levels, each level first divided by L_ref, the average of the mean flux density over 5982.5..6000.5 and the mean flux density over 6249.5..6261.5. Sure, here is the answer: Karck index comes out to 3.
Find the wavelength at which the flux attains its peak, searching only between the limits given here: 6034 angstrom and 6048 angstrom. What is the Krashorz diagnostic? 6044 angstrom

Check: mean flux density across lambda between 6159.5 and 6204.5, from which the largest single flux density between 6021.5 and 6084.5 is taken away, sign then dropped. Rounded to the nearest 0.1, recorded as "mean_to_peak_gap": 1.3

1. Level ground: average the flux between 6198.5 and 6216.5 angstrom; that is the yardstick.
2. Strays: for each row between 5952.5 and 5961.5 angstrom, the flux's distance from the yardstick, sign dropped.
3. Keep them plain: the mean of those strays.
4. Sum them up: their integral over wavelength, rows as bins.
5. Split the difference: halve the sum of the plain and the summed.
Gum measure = 5.0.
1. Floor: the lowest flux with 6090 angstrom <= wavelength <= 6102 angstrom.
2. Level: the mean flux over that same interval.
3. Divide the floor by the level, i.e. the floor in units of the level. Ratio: 0.992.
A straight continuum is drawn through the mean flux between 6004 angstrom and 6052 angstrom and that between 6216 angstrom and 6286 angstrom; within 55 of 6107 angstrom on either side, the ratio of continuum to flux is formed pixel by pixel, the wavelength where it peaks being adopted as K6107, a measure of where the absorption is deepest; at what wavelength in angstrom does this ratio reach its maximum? 6077 angstrom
